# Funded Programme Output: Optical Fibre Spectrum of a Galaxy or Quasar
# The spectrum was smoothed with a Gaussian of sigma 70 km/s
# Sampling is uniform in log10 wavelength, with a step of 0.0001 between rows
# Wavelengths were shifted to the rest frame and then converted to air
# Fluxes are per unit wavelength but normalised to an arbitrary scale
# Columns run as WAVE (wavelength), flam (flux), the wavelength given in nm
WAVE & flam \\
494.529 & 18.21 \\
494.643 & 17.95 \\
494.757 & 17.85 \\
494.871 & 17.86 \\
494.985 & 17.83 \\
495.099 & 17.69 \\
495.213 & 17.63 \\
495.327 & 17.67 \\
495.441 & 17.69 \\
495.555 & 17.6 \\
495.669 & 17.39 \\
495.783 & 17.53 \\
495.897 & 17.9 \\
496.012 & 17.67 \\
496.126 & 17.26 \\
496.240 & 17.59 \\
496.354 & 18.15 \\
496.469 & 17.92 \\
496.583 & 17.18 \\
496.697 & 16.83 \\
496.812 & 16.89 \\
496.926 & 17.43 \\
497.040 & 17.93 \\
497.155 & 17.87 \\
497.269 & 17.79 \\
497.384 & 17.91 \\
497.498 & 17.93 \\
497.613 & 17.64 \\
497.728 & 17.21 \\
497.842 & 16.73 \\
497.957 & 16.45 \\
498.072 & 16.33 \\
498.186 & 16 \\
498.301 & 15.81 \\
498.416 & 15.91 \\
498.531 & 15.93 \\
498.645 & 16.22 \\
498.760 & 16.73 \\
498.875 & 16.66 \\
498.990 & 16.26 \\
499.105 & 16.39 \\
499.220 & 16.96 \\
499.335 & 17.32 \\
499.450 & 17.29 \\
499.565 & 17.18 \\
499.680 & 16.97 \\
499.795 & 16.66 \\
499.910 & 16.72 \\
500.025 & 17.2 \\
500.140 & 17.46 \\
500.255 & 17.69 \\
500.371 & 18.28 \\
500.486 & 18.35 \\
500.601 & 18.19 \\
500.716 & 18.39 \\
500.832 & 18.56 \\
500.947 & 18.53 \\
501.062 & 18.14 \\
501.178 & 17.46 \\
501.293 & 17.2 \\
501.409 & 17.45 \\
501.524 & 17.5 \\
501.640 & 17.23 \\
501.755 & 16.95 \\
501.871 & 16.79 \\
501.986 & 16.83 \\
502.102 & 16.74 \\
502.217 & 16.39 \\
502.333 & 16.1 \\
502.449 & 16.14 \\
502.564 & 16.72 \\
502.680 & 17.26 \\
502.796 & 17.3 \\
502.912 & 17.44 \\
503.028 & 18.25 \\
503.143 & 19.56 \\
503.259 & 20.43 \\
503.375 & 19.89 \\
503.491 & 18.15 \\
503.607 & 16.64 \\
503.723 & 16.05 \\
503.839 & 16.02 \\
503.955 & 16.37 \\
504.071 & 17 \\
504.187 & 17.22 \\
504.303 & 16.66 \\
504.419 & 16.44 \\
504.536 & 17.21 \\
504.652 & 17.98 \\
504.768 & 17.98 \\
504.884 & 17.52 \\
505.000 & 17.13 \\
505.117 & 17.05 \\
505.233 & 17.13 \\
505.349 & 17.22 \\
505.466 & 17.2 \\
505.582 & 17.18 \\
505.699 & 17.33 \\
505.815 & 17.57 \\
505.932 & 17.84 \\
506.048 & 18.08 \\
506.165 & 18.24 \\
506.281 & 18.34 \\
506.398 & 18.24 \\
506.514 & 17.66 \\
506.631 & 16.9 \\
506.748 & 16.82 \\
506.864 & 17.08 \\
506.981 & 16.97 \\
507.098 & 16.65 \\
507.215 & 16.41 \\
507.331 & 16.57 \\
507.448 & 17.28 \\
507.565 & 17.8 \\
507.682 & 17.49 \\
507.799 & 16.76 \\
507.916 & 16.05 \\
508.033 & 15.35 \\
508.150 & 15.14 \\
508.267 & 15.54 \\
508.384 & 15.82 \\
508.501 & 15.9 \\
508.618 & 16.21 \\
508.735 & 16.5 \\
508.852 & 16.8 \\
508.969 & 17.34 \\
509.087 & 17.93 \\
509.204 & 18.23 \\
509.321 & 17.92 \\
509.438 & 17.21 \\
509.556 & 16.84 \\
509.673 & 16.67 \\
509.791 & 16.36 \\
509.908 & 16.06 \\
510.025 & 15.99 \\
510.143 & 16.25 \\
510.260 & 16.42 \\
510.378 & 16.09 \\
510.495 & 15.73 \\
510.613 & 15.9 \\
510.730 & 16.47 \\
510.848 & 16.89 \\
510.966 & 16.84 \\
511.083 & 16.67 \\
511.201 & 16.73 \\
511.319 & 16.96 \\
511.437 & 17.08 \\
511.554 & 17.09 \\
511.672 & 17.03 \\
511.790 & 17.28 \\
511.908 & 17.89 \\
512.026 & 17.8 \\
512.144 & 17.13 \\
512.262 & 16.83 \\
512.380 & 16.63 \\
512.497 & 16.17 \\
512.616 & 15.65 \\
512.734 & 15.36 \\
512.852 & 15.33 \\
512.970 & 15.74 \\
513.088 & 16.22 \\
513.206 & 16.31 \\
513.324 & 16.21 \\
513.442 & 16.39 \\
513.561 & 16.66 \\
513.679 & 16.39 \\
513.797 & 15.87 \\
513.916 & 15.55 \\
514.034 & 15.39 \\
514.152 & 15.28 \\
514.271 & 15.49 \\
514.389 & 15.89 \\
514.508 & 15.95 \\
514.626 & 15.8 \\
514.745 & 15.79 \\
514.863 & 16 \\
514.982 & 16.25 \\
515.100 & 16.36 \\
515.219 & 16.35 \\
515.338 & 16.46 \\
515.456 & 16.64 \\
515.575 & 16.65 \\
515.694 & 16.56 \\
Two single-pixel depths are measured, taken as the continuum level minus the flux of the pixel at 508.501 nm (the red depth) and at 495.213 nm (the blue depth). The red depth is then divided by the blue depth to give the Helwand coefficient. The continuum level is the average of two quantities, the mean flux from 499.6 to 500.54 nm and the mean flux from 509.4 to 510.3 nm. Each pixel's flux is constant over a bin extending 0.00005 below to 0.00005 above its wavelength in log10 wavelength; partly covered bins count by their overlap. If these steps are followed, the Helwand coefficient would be -1.5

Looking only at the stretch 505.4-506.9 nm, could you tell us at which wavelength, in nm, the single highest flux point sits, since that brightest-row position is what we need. 506.281 nm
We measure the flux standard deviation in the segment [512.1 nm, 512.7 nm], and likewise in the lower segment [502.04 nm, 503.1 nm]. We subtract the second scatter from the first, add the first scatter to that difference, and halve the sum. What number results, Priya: 0.2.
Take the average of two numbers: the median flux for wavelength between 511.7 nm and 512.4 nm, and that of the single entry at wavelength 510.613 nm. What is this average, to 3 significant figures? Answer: 16.6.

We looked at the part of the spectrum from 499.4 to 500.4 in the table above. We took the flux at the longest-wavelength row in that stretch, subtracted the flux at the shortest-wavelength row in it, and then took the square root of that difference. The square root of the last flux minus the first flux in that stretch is 1.0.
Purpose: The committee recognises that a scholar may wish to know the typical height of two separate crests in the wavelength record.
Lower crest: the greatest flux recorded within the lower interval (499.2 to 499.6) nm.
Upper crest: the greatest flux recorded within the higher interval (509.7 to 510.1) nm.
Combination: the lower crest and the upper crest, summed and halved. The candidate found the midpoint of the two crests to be 16.8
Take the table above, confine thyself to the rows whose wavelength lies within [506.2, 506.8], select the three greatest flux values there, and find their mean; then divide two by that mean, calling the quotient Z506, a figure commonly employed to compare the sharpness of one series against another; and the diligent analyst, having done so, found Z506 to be 0.111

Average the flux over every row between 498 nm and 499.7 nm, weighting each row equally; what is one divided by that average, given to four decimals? 0.0605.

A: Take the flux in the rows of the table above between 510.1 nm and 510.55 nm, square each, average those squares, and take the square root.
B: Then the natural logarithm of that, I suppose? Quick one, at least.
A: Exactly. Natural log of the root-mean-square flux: 2.78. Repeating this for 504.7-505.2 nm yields 2.86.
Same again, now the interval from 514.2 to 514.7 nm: 2.76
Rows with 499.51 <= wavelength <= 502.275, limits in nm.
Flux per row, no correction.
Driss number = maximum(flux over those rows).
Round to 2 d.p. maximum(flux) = 18.56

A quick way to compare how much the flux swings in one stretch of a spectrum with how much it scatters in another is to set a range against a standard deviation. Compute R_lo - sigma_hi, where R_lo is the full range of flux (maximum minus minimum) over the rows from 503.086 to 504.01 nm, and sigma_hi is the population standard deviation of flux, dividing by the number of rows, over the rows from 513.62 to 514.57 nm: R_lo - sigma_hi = 4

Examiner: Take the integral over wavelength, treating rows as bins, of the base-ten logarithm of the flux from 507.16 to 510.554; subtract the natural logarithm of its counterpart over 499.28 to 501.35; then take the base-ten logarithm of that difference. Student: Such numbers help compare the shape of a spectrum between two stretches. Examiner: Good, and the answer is 0.5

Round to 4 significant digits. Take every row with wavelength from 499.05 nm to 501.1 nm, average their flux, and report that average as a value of 17.57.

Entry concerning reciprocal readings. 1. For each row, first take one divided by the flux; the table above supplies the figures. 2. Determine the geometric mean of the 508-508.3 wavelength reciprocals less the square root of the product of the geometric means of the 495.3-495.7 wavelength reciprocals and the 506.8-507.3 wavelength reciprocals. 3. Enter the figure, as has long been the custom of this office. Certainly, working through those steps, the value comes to 0.0070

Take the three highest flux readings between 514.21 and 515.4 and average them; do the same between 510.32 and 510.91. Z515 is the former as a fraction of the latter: 0.99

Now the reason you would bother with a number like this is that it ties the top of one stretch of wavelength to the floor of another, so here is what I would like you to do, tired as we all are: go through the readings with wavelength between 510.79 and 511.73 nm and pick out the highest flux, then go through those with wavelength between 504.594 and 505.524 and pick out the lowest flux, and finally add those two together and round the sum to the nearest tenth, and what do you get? 34.1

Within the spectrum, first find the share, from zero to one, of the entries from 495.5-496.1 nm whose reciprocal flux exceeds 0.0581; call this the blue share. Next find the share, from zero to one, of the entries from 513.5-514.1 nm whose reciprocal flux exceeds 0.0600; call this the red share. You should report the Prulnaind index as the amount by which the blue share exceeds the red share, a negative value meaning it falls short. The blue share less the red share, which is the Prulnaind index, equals -1.00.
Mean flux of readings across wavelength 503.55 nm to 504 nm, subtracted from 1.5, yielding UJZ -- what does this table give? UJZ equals -14.8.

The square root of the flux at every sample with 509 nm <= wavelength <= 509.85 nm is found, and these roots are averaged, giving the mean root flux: 4.16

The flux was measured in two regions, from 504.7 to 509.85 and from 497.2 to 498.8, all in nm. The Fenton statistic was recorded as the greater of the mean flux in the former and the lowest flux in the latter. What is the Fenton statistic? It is 17.1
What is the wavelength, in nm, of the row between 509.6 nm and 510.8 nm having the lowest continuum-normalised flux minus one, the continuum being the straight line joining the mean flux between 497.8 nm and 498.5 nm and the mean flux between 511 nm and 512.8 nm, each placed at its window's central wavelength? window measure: 510.495 nm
